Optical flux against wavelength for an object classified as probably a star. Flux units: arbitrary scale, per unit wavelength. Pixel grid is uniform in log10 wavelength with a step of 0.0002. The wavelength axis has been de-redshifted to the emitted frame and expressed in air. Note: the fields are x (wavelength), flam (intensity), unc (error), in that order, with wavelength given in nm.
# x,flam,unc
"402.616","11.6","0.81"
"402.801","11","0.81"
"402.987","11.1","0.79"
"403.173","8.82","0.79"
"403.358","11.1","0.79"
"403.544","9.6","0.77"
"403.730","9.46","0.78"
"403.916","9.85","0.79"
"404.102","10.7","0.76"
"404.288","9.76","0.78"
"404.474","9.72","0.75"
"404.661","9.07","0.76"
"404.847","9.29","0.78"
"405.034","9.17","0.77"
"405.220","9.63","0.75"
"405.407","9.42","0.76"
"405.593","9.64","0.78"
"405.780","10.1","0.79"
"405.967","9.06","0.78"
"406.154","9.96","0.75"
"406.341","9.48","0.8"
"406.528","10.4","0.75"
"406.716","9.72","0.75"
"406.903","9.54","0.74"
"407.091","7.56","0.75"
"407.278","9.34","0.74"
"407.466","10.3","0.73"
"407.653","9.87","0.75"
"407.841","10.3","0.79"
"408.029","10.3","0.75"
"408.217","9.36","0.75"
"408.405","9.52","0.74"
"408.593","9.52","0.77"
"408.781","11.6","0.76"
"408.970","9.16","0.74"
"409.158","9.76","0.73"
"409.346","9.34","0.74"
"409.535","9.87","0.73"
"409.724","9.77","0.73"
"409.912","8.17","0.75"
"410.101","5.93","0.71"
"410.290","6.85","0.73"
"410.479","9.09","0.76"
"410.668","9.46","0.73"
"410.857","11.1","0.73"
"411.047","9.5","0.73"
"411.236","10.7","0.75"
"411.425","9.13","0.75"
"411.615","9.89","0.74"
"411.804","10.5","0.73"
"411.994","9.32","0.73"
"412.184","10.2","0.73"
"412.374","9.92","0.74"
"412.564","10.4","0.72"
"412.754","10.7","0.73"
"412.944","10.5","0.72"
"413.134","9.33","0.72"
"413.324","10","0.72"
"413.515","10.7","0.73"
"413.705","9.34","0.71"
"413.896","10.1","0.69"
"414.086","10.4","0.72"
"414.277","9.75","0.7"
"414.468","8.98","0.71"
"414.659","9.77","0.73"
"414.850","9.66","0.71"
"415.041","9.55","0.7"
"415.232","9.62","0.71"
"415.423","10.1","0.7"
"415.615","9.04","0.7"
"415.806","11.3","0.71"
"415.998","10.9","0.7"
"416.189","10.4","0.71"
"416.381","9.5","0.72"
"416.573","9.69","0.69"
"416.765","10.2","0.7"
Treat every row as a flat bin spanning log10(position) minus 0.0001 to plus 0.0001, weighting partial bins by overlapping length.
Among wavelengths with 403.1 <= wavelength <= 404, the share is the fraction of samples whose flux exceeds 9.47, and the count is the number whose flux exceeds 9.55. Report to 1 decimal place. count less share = 2.4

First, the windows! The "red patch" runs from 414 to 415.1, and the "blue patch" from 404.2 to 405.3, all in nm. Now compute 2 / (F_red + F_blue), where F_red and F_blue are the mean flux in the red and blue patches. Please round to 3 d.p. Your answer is 0.105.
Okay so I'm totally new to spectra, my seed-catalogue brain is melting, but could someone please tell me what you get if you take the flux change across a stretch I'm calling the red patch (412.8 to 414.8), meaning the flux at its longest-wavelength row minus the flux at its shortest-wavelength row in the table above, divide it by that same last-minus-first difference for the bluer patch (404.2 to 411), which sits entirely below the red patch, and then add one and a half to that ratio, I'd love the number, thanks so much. 1.0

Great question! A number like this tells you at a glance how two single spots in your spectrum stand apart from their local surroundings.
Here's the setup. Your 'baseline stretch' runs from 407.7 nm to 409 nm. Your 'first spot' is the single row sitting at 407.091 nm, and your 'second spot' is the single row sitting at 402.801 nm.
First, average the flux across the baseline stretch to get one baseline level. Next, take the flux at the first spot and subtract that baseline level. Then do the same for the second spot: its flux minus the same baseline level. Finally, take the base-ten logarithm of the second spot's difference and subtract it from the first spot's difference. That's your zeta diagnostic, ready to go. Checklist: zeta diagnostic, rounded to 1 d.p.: -2.4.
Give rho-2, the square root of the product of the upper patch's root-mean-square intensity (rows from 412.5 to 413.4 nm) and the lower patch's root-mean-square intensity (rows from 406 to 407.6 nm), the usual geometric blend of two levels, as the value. 9.88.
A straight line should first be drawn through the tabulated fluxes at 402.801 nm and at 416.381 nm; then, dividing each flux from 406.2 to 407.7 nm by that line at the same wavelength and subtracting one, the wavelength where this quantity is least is 407.091 nm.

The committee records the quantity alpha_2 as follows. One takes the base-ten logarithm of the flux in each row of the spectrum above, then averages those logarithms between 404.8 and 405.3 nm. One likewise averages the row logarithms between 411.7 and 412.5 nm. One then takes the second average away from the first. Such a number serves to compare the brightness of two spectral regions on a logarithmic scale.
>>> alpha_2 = -0.028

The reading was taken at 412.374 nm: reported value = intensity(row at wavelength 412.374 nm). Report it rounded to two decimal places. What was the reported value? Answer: 9.92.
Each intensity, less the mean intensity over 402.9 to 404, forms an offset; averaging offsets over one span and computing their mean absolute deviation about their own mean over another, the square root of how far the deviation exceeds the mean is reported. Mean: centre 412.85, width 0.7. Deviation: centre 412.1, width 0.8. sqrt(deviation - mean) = 0.3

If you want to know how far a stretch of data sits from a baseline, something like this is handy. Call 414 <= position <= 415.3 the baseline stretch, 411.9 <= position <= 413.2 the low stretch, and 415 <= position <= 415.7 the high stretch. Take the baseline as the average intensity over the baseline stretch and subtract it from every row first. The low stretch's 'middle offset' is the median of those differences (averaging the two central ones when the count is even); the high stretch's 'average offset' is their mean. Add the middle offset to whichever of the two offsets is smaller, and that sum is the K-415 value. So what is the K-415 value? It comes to 0.4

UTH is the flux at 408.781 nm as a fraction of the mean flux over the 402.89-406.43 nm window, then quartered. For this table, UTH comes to 0.30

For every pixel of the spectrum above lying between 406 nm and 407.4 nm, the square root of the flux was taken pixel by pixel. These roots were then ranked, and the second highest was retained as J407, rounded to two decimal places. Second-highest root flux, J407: 3.16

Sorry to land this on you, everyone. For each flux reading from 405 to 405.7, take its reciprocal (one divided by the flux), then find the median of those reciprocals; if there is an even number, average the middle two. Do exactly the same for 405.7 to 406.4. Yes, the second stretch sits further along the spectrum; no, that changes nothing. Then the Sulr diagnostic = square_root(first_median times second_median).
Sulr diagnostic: 0.104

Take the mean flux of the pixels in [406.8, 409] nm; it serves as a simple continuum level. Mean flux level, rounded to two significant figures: 9.7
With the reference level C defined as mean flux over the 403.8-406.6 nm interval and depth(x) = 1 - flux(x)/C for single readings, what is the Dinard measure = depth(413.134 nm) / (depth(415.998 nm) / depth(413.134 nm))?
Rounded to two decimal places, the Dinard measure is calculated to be -0.01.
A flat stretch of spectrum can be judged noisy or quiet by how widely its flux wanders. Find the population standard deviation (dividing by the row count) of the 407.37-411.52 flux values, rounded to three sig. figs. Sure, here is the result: 1.22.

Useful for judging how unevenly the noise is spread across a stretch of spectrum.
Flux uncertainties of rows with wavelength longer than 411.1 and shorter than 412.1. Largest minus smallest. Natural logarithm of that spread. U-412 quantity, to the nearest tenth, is -3.9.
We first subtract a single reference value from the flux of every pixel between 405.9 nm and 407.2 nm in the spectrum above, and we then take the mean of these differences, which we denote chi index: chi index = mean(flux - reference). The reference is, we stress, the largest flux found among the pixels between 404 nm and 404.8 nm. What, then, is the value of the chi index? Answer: -1.3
